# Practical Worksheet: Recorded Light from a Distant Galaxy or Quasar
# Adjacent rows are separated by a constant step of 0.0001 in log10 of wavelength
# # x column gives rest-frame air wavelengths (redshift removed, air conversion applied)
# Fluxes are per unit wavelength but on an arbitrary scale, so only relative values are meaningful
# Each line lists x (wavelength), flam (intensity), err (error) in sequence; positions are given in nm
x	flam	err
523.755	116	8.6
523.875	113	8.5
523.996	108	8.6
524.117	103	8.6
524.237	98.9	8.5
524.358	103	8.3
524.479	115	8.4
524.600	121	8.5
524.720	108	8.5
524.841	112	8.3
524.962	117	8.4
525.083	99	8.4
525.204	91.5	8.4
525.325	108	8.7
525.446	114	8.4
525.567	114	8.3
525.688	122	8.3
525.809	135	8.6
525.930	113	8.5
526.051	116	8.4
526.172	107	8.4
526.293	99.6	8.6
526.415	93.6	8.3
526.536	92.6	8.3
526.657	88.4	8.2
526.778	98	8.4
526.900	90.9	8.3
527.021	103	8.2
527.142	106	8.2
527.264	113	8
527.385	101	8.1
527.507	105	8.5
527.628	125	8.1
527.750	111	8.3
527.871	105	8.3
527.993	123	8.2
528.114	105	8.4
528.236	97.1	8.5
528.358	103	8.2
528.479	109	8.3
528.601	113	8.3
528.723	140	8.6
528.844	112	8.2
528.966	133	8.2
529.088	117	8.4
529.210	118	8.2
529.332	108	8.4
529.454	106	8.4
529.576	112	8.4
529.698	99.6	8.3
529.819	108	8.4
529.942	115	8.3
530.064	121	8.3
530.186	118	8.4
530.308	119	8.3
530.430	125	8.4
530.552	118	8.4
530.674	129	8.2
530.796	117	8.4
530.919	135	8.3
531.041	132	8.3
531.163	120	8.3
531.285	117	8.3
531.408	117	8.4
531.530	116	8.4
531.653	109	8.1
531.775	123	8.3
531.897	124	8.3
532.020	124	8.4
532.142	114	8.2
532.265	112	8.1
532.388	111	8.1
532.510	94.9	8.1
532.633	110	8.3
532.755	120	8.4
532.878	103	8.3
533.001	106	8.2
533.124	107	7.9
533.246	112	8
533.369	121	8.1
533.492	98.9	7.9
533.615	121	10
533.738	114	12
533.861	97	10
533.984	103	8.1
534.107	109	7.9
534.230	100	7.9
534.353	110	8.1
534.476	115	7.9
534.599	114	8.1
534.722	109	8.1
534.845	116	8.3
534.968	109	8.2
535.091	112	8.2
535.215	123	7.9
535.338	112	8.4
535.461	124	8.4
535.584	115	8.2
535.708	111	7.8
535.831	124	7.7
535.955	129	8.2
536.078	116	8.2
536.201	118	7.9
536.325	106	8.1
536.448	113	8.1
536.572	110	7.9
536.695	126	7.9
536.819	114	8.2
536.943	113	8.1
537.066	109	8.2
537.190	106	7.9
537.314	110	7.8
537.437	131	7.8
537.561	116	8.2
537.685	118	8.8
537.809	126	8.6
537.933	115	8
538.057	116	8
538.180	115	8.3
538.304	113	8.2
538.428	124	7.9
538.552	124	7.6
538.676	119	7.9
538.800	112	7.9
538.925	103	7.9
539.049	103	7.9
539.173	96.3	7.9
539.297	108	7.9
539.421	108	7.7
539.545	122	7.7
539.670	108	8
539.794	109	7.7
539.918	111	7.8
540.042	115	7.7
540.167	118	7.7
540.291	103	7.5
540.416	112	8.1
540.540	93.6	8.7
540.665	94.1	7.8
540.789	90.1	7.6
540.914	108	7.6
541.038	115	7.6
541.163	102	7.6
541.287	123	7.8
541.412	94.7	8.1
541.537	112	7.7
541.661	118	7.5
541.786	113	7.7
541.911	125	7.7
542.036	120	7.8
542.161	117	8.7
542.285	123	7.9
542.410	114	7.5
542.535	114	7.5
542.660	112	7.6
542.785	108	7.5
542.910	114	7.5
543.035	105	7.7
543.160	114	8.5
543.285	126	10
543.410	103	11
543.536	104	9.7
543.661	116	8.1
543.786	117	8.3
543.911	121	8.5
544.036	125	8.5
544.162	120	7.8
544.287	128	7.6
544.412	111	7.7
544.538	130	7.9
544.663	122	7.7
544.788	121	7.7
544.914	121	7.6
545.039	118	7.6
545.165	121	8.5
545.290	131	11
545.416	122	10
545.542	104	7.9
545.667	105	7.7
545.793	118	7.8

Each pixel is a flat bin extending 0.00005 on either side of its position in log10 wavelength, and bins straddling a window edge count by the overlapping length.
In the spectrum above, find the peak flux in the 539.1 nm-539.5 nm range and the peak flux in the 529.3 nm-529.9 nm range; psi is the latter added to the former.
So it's 220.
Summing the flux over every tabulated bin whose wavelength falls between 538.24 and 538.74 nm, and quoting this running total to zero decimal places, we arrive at 480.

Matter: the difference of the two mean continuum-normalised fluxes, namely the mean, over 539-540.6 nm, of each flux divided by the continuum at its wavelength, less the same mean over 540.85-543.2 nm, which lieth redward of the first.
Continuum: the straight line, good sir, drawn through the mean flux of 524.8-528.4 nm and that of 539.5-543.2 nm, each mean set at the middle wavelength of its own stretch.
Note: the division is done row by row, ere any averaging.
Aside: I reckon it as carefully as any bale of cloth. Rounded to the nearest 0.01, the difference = -0.04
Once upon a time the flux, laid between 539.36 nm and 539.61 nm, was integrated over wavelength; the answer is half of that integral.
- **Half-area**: 14.3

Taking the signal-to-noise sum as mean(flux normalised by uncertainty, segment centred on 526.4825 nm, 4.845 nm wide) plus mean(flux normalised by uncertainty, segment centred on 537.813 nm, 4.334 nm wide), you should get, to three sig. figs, 27.3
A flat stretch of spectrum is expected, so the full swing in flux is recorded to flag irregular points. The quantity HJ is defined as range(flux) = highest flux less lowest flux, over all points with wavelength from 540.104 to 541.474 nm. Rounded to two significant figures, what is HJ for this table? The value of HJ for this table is 33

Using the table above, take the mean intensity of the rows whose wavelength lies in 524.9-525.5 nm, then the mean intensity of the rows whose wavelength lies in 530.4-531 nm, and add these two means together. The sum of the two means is 231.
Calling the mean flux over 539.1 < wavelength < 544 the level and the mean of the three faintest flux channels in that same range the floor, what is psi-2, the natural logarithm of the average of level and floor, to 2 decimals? 4.62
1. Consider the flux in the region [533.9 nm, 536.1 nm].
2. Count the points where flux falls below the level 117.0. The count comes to 14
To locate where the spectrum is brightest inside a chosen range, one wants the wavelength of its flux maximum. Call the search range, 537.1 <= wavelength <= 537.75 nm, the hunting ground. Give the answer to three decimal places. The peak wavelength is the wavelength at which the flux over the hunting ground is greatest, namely 537.437 nm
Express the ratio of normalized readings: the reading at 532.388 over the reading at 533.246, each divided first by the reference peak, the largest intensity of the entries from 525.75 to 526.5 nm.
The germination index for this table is 0.99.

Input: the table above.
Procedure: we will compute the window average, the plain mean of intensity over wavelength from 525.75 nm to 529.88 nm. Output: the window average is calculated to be 109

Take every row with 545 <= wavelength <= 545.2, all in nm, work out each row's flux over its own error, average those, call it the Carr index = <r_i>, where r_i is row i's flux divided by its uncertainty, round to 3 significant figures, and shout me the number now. 14.9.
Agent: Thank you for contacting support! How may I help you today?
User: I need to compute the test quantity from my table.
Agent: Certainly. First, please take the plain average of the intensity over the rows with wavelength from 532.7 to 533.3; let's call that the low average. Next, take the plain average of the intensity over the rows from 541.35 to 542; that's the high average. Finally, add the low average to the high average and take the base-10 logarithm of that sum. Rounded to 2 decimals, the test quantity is 2.35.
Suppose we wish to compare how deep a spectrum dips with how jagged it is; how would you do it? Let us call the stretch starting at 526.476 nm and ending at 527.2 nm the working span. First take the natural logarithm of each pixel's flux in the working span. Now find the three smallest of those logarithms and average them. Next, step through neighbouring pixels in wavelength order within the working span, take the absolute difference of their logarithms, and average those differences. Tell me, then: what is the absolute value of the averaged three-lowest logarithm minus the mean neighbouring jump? 4.43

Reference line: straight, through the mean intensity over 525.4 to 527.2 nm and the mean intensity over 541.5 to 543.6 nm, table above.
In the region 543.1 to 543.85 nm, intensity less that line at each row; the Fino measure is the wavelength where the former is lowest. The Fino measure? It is 543.410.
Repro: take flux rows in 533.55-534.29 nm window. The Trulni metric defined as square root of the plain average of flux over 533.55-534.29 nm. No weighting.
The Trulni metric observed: 10.4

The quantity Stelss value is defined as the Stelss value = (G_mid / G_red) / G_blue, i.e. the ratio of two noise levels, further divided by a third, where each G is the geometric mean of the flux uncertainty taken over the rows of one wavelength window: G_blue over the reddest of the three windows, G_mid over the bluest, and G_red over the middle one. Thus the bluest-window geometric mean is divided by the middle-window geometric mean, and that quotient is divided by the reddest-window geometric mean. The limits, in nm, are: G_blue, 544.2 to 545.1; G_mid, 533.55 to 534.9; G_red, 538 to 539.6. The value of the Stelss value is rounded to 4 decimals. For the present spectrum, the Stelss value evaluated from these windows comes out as 0.1429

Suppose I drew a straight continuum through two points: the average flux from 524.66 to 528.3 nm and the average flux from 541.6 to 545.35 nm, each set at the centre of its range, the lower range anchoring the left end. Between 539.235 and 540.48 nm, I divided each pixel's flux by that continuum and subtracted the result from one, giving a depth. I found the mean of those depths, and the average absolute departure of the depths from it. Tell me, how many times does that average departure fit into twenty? 551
